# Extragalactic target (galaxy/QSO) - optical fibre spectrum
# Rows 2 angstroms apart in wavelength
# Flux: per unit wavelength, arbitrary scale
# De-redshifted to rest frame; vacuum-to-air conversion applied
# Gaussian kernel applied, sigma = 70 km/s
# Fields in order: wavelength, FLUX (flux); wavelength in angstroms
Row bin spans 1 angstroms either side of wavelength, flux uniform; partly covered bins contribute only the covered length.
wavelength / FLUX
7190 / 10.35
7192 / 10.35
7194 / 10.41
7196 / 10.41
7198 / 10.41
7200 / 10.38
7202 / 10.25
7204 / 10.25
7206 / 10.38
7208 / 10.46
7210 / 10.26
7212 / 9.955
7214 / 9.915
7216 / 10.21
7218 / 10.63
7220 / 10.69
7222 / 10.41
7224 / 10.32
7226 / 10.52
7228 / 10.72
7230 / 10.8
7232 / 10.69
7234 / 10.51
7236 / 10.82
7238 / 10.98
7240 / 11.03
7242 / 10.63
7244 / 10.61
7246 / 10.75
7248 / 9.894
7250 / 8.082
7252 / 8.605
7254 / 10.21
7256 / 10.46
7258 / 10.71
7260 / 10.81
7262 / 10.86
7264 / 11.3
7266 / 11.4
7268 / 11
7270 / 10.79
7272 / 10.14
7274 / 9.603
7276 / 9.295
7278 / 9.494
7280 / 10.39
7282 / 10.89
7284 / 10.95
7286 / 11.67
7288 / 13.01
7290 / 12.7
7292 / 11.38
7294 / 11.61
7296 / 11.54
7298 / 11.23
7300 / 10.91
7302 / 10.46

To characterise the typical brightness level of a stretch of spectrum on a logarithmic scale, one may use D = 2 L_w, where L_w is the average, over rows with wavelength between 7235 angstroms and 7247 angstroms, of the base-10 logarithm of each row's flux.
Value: 2.07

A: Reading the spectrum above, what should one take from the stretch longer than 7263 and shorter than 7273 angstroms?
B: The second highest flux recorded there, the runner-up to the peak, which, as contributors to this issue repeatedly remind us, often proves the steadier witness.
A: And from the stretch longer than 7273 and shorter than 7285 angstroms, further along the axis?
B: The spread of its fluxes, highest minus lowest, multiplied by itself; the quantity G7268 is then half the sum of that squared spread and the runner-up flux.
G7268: 7.0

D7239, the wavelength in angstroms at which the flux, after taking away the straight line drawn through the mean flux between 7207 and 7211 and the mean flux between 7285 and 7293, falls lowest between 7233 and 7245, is 7244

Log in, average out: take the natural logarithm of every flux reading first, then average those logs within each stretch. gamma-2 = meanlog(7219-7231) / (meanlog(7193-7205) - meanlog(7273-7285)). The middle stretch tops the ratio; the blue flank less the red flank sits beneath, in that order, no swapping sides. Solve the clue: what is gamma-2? 89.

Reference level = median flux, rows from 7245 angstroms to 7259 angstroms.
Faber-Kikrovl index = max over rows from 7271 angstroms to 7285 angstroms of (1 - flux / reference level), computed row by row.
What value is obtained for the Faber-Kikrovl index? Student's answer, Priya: 0.09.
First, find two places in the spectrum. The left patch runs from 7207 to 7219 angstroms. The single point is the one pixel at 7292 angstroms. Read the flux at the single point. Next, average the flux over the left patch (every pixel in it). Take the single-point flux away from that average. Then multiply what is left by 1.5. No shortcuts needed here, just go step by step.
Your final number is -1.7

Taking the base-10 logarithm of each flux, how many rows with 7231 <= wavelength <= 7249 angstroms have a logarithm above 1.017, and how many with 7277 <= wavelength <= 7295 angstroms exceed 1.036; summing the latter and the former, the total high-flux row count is 15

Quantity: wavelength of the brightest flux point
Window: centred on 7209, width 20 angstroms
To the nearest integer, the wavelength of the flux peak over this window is 7218 angstroms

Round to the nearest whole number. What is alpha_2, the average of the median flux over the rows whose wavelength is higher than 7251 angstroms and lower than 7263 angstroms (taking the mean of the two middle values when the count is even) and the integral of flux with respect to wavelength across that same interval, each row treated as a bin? 67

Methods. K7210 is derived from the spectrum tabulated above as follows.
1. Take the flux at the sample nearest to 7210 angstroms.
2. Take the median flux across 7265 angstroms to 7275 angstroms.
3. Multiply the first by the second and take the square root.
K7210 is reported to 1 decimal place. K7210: 10.5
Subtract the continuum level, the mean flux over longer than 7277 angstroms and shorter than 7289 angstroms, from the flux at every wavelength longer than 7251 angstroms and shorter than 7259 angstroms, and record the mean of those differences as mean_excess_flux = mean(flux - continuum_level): -1.07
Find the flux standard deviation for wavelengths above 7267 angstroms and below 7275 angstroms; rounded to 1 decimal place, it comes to 0.6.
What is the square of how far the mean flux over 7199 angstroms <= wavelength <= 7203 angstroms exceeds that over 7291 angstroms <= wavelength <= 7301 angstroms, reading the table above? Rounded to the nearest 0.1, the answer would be 1.0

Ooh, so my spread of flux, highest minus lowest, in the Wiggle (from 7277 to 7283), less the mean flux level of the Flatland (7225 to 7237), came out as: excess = -9.3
